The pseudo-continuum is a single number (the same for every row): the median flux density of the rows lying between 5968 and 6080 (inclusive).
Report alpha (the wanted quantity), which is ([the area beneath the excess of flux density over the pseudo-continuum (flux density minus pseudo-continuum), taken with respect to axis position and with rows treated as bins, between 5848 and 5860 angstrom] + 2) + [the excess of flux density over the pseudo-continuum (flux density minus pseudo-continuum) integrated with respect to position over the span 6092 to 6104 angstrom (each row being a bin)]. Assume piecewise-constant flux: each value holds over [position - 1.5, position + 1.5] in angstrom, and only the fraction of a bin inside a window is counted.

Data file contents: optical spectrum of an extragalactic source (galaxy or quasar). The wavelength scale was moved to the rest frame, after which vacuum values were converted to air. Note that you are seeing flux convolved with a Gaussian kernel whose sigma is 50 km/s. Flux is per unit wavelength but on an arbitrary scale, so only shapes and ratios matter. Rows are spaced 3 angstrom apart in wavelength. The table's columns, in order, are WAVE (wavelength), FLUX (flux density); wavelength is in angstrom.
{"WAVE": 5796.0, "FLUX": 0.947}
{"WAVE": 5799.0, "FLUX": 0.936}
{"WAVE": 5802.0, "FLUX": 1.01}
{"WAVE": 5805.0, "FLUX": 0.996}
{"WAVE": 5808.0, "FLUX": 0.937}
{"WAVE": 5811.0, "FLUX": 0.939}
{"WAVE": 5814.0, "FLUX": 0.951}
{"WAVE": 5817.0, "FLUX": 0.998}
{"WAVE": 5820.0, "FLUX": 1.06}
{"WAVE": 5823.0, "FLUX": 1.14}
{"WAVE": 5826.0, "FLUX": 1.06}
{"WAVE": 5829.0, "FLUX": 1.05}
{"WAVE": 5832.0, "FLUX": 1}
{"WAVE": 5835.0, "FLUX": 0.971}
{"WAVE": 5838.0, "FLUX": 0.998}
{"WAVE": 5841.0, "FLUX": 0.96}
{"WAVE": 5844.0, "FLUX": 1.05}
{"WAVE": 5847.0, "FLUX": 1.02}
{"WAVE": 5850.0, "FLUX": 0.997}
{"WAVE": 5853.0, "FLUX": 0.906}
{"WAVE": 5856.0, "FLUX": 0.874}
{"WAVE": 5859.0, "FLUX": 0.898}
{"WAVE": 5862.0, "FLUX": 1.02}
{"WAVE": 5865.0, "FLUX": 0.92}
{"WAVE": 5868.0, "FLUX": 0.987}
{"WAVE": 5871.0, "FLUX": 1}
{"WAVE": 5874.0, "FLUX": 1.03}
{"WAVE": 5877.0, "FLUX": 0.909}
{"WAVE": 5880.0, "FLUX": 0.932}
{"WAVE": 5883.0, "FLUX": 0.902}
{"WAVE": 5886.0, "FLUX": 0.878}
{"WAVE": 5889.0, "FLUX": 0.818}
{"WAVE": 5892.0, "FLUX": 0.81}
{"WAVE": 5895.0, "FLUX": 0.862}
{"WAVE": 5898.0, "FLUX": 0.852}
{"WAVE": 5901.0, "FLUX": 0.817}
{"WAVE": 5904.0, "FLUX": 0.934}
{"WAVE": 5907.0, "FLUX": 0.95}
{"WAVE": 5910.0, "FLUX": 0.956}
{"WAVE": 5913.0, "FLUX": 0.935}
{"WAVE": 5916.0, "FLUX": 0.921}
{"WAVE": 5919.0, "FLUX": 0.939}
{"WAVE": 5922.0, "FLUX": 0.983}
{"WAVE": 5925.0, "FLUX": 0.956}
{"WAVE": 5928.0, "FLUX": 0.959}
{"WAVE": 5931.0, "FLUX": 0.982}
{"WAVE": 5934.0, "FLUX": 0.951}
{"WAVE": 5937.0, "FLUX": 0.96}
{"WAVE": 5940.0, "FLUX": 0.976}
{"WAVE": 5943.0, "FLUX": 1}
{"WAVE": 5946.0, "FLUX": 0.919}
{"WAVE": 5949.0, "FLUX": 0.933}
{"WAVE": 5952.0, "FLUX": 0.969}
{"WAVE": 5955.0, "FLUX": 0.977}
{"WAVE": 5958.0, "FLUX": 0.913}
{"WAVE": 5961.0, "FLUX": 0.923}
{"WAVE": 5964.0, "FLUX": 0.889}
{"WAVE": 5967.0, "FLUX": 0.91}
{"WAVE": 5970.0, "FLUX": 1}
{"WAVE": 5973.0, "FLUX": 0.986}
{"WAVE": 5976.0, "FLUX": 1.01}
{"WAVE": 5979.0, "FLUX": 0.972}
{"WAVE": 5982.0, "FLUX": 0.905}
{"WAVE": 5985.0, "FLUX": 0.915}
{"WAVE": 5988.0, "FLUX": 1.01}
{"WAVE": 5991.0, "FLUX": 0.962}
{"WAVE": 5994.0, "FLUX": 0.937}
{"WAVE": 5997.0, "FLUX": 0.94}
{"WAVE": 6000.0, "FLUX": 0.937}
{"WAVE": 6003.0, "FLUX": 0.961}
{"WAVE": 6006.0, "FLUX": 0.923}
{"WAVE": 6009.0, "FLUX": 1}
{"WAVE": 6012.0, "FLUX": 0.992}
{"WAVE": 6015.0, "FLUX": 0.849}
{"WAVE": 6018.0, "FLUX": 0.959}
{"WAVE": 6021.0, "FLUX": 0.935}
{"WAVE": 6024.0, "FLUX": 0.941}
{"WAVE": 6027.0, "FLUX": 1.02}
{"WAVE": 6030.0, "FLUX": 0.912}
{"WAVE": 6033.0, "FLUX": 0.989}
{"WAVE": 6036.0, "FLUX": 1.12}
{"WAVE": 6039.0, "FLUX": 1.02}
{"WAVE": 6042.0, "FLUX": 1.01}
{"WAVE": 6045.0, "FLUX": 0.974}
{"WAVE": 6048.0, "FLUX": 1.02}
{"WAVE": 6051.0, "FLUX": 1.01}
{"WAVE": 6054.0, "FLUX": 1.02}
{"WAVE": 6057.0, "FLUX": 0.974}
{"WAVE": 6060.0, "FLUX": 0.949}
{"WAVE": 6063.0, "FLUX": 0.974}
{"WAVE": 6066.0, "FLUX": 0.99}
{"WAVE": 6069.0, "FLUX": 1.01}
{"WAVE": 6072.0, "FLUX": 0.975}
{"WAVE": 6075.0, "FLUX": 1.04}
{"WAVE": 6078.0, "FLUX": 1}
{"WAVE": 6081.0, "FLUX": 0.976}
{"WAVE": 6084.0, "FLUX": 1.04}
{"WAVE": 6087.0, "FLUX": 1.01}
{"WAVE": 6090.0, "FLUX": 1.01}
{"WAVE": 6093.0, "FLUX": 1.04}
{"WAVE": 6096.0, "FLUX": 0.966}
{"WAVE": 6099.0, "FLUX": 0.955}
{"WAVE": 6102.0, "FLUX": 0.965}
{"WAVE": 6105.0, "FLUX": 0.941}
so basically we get 1.41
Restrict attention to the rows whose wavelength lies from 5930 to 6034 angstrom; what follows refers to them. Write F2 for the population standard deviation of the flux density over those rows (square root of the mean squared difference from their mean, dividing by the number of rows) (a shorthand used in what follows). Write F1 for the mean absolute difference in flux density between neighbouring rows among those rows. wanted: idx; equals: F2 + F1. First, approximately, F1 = 0.043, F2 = 0.039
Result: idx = 0.082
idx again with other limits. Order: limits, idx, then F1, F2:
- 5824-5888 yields 0.107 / 0.049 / 0.059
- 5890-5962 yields 0.079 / 0.030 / 0.049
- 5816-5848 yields 0.098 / 0.050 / 0.049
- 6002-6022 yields 0.114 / 0.067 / 0.047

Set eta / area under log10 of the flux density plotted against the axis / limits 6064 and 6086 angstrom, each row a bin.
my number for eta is 0.03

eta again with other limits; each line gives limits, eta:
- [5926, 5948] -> -0.36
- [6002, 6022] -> -0.50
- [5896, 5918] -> -0.93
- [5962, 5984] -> -0.49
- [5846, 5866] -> -0.49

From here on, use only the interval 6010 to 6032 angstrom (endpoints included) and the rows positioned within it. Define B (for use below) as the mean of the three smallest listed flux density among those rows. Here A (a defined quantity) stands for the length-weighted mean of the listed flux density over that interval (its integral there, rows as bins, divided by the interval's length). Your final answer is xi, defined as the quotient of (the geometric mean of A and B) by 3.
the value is 0.307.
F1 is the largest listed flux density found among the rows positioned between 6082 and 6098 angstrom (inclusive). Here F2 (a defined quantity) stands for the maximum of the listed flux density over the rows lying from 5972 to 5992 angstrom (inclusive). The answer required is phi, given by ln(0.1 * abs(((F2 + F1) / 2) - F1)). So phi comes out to -6.5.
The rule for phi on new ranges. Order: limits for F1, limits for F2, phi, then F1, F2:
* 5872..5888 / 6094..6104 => -5.7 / 1.03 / 0.966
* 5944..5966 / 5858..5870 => -6.1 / 0.977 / 1.02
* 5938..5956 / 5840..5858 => -6.0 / 1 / 1.05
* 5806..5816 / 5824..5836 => -5.2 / 0.951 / 1.06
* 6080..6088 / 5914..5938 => -5.9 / 1.04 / 0.983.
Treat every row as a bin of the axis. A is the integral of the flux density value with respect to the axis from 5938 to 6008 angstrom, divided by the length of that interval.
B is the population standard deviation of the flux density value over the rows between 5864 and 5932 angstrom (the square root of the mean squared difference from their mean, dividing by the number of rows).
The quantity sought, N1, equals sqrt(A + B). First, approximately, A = 0.95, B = 0.059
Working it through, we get 1.01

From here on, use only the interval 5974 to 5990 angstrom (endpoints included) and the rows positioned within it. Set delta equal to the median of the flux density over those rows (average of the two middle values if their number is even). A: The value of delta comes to 0.97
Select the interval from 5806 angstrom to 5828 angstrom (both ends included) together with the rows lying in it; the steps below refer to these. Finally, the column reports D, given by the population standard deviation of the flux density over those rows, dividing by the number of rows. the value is 0.072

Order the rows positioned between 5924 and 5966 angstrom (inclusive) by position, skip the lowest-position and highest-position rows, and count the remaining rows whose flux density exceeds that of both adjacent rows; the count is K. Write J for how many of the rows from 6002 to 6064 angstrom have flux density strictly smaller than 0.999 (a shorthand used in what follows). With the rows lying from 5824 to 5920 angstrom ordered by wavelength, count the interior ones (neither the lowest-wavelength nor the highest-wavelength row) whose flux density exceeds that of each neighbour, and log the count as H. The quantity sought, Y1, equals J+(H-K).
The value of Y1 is 16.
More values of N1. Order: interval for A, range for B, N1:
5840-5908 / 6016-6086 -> 0.98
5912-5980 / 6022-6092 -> 1.00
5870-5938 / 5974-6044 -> 0.99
